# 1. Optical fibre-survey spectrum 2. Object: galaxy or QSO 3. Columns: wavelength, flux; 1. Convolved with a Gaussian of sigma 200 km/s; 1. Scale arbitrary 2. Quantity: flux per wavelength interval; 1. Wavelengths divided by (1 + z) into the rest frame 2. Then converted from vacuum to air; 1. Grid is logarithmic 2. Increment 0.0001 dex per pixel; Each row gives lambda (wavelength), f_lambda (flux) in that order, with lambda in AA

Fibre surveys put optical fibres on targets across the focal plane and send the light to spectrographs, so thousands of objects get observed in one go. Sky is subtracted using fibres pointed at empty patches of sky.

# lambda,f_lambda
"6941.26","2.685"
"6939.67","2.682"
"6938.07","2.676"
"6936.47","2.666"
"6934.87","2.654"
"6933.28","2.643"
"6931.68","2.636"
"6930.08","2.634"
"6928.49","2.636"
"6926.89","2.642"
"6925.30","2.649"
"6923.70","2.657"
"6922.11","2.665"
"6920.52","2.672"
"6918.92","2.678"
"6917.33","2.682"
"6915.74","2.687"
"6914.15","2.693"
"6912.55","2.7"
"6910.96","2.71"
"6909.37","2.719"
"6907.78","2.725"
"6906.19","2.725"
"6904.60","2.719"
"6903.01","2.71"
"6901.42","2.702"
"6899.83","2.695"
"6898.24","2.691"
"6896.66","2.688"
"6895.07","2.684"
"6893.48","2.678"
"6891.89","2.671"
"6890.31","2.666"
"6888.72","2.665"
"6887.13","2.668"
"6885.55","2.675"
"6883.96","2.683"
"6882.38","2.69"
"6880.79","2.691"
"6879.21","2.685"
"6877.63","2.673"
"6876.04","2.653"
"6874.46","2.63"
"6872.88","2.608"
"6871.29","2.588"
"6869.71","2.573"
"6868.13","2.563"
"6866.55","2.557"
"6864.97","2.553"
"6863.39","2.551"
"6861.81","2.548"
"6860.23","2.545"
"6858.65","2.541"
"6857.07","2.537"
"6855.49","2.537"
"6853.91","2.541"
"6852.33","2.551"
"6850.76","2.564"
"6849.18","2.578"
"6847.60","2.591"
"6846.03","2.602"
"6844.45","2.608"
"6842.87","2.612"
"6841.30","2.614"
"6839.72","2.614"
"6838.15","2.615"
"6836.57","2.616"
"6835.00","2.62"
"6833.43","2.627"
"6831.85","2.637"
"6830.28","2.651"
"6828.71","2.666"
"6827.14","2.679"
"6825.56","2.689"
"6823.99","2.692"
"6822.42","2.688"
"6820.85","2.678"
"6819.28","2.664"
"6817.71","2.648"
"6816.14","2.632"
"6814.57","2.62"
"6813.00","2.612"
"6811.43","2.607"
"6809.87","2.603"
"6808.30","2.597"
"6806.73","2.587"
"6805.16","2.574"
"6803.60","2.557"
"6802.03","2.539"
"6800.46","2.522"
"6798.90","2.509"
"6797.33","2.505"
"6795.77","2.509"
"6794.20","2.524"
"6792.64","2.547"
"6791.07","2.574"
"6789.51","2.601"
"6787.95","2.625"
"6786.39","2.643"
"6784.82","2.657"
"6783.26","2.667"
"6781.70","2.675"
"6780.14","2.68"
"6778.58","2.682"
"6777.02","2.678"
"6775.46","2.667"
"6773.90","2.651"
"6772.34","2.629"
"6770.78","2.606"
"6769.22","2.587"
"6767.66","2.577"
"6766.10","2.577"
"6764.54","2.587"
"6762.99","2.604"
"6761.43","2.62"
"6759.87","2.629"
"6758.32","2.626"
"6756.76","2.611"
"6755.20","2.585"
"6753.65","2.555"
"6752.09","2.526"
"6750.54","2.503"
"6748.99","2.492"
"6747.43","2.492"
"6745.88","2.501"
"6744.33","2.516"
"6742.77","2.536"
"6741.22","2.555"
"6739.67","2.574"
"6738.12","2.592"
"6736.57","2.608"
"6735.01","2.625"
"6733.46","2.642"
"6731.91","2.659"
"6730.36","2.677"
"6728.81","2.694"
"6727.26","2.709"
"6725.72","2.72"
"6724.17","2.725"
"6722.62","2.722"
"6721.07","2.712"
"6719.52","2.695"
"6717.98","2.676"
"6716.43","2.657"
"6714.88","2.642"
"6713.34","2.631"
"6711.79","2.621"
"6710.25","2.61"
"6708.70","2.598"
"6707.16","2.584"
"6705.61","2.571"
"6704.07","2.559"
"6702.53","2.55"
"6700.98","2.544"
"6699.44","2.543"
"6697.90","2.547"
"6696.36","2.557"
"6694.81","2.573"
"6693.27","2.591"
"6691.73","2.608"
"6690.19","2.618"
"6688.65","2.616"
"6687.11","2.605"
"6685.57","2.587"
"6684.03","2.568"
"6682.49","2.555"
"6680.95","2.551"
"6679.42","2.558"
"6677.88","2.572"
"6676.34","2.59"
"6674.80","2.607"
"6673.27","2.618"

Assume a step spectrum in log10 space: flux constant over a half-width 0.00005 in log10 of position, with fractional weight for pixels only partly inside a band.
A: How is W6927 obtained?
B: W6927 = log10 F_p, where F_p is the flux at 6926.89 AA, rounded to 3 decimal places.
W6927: 0.422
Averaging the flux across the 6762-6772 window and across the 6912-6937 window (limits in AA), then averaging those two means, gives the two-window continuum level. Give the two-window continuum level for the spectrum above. 2.626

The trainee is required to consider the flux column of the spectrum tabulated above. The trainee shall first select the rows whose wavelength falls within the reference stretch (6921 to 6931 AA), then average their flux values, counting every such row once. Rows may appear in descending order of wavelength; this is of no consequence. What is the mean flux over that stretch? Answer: 2.65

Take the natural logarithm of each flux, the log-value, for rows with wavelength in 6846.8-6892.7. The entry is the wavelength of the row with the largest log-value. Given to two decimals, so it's 6880.79 AA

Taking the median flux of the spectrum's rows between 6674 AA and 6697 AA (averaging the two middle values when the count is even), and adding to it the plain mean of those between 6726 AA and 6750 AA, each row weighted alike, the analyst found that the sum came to 5.18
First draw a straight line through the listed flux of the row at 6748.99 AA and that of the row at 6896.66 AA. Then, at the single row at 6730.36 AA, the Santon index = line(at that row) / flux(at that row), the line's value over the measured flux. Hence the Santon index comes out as 0.92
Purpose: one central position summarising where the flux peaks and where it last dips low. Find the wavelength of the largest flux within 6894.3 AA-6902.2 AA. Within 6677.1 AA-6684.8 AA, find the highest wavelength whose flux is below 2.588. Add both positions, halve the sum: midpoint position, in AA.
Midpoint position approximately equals 6792.7 AA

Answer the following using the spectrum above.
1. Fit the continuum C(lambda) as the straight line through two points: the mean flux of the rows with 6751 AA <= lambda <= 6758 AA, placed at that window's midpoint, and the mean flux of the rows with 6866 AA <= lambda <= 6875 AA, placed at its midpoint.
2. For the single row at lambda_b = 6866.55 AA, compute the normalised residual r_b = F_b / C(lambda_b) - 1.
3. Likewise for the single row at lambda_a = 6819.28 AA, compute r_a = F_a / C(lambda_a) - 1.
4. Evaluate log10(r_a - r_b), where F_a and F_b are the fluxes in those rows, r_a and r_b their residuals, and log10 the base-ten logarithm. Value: -1.35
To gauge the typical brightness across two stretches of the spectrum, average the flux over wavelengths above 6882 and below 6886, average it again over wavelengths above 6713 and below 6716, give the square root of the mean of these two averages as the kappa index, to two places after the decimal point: 1.63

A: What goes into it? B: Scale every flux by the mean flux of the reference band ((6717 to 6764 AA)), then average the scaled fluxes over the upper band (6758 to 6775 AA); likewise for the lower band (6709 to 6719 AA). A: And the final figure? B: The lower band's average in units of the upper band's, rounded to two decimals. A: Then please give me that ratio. 1.01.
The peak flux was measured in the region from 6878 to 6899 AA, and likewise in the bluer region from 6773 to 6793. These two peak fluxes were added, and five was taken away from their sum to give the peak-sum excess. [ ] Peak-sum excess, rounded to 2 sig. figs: 0.37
